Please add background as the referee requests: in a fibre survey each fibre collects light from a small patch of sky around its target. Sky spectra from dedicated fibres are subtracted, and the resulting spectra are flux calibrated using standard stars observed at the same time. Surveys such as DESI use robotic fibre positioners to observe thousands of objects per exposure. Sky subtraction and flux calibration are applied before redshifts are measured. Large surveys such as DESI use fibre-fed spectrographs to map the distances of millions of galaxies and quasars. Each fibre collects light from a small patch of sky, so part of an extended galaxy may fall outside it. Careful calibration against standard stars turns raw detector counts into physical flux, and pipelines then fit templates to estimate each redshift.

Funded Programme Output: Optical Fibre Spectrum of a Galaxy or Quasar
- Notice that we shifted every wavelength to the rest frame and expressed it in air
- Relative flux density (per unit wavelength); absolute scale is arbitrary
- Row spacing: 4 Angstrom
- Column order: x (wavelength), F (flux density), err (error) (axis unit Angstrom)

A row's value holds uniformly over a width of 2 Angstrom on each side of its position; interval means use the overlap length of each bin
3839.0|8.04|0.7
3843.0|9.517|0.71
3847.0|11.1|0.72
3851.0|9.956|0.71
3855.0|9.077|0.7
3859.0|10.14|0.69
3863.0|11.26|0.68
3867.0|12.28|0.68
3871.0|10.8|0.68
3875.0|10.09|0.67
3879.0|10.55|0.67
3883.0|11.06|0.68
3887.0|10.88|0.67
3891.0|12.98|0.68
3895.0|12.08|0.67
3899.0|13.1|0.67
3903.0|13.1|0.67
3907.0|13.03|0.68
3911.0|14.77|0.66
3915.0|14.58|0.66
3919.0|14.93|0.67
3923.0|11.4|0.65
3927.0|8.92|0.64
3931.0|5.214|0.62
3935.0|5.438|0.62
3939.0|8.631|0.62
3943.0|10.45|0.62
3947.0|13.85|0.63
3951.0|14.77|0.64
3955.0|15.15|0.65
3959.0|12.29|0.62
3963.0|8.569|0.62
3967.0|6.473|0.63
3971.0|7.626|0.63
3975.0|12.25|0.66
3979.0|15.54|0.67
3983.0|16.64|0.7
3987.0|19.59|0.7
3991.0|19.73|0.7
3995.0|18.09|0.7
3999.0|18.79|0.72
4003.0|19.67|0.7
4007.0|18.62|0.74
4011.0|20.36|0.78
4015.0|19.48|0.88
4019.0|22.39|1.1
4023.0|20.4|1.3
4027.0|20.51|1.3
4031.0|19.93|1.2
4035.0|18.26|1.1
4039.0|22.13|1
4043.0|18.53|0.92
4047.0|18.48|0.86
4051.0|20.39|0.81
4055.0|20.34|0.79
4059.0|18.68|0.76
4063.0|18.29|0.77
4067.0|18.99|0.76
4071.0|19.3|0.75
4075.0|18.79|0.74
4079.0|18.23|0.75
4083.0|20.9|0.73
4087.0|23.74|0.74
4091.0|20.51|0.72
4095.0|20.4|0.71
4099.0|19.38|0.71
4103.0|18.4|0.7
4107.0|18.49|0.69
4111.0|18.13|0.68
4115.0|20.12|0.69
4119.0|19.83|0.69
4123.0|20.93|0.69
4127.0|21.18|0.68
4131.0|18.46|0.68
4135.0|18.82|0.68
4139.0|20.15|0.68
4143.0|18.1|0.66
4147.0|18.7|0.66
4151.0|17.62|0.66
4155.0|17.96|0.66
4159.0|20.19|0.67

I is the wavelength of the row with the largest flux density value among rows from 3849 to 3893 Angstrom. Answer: 3891.0 Angstrom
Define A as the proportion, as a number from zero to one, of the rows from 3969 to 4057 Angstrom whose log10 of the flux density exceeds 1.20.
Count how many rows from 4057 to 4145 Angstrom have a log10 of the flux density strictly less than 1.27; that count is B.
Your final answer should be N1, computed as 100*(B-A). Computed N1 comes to 614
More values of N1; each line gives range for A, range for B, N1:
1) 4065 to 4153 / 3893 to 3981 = 2100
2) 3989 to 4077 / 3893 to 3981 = 2100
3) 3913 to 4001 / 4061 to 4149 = 677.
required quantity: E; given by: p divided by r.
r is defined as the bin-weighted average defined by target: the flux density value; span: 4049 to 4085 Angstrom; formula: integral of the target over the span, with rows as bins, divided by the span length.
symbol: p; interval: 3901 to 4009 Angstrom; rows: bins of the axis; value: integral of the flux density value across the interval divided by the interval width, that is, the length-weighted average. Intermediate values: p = 13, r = 19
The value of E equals 0.7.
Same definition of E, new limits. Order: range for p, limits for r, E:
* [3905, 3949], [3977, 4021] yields 0.6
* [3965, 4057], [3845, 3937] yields 1.6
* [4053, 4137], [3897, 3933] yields 1.6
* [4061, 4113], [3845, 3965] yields 1.7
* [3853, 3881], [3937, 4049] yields 0.6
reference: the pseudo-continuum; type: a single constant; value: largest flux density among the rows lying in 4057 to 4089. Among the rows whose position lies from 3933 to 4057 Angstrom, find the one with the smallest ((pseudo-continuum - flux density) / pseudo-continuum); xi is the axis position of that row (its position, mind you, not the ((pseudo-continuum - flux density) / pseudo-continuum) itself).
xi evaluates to 4019.0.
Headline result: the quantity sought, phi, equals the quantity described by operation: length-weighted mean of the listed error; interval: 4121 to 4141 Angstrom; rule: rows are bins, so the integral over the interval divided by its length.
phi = 0.68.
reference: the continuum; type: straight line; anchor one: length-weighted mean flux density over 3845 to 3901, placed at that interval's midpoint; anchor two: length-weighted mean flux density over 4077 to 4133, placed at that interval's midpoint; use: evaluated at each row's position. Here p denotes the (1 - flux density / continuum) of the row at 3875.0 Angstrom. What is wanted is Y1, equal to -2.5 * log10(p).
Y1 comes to 2.5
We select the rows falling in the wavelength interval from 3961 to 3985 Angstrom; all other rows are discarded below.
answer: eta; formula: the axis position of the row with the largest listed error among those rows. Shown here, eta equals 3983.0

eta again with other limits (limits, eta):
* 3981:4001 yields 3999.0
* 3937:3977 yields 3975.0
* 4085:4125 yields 4087.0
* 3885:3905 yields 3891.0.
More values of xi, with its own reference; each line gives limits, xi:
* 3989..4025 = 4019.0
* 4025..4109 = 4087.0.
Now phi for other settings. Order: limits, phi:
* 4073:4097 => 0.73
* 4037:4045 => 0.96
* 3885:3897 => 0.67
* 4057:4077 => 0.76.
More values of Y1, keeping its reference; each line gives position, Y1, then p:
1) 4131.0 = 2.3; 0.12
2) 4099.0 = 4.5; 0.02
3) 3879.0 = 2.9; 0.07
